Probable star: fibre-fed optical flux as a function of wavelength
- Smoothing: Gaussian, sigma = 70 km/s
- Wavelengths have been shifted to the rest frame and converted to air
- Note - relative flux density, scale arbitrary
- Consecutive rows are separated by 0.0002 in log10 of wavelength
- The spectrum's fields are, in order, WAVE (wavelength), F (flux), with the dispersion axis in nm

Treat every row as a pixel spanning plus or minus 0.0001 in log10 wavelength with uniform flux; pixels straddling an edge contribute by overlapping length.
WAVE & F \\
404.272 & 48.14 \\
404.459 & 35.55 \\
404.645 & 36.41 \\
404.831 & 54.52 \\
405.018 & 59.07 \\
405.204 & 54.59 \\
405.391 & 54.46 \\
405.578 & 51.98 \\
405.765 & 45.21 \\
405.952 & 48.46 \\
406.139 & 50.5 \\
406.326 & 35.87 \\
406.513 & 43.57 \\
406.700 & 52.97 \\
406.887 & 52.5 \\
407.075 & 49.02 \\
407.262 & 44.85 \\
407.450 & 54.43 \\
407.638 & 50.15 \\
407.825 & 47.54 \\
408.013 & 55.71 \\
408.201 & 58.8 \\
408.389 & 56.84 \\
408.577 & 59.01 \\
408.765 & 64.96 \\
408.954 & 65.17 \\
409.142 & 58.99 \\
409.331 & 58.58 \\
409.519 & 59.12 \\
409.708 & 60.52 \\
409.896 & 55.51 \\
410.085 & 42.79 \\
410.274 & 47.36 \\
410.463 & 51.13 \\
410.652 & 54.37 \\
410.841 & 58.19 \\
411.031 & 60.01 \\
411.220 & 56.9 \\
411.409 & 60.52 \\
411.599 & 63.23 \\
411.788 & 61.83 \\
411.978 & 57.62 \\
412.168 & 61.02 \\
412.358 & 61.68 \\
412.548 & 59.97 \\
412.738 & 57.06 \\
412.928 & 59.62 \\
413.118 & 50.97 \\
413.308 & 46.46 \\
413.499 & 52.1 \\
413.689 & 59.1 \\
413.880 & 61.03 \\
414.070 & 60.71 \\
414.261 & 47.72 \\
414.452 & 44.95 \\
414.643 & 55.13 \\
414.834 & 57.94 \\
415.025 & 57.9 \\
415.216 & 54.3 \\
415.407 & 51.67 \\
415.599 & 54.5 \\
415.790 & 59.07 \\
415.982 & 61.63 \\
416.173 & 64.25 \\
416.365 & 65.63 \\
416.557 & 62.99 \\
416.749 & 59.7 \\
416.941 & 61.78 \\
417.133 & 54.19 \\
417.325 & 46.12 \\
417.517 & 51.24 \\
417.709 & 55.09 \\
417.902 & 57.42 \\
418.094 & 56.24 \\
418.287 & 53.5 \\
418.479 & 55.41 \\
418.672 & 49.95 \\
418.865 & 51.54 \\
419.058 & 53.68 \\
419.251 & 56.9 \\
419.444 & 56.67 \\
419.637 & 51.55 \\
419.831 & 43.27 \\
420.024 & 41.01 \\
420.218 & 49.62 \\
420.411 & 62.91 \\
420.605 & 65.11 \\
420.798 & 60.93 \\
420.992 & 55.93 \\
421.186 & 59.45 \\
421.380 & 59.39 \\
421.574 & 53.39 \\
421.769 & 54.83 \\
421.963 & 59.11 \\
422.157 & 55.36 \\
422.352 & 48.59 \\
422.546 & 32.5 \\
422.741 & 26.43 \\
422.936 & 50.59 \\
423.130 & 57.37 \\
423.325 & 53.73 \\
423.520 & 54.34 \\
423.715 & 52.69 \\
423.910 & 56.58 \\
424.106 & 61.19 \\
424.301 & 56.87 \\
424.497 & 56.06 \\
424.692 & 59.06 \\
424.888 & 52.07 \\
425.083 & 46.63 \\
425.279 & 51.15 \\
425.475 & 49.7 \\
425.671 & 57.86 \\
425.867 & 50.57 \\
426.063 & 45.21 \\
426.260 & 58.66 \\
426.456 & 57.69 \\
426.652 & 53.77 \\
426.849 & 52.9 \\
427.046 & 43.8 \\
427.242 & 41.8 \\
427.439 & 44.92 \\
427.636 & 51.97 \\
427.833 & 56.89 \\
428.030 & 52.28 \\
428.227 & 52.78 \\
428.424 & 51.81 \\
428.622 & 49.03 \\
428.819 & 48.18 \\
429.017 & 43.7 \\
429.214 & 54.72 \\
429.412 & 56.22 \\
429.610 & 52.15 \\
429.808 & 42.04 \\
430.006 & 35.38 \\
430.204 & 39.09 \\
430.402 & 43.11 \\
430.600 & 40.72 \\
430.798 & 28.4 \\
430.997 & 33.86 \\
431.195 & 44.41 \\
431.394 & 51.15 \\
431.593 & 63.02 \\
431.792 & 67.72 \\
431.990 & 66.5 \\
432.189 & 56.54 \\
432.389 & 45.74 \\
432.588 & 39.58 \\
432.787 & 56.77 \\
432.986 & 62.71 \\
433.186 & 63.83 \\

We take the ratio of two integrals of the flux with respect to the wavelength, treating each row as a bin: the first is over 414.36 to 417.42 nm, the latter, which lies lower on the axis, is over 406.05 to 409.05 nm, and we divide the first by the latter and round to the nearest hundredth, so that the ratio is 1.10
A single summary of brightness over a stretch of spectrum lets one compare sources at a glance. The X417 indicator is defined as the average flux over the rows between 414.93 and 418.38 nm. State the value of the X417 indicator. 57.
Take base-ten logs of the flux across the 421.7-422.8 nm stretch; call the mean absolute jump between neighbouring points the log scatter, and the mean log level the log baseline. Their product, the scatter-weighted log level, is 0.13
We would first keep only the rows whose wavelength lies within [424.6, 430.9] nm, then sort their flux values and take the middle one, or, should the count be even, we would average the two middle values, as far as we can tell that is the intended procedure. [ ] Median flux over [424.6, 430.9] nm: 51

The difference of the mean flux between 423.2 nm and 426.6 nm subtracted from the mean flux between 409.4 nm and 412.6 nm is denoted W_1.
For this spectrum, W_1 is 3.0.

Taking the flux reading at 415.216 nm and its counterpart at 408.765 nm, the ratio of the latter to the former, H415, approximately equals 1.2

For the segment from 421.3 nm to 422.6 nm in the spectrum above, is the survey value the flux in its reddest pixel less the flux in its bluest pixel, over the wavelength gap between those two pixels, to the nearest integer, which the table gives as -23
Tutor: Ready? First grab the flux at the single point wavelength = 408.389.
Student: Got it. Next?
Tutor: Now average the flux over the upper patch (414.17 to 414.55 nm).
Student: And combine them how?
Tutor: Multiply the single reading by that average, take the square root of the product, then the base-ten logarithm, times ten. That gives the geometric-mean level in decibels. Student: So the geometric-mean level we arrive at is 17.1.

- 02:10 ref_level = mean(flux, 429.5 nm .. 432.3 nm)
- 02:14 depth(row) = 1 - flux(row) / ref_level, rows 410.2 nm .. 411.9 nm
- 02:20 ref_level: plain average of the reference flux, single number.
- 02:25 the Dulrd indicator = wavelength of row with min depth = 411.599 nm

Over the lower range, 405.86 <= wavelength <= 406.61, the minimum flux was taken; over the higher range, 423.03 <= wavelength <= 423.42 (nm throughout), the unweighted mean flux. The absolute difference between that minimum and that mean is 20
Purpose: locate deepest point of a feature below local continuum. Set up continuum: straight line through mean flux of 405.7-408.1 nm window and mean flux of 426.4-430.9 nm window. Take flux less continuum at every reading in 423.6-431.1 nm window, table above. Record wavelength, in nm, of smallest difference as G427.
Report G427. 430.798 nm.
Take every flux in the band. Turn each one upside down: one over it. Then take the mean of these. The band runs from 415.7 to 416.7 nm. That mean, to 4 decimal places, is 0.0160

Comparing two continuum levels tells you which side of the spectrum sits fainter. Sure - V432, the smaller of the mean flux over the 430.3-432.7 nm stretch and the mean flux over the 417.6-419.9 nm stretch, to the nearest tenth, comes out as 48.4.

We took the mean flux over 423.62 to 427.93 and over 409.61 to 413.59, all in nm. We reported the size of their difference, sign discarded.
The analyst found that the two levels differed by 3.5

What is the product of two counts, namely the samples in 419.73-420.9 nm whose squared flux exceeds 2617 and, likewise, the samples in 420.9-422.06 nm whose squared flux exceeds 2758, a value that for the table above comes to 18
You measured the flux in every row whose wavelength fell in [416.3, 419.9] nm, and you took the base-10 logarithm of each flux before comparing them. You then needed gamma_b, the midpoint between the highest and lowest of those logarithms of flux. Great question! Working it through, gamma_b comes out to 1.73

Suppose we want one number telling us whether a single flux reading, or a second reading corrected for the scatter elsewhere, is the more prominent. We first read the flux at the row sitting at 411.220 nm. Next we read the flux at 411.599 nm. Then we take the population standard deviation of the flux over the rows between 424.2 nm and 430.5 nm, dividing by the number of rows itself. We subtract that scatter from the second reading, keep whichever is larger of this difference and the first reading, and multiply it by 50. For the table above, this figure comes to 2859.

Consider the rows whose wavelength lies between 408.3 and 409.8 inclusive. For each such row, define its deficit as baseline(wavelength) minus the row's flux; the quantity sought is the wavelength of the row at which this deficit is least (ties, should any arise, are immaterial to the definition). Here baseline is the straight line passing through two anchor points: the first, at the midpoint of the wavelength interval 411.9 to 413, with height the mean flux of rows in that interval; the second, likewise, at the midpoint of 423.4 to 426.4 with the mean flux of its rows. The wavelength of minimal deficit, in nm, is 408.954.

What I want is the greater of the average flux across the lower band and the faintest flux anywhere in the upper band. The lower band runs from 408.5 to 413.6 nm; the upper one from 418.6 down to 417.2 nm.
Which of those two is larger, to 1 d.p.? 57.2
